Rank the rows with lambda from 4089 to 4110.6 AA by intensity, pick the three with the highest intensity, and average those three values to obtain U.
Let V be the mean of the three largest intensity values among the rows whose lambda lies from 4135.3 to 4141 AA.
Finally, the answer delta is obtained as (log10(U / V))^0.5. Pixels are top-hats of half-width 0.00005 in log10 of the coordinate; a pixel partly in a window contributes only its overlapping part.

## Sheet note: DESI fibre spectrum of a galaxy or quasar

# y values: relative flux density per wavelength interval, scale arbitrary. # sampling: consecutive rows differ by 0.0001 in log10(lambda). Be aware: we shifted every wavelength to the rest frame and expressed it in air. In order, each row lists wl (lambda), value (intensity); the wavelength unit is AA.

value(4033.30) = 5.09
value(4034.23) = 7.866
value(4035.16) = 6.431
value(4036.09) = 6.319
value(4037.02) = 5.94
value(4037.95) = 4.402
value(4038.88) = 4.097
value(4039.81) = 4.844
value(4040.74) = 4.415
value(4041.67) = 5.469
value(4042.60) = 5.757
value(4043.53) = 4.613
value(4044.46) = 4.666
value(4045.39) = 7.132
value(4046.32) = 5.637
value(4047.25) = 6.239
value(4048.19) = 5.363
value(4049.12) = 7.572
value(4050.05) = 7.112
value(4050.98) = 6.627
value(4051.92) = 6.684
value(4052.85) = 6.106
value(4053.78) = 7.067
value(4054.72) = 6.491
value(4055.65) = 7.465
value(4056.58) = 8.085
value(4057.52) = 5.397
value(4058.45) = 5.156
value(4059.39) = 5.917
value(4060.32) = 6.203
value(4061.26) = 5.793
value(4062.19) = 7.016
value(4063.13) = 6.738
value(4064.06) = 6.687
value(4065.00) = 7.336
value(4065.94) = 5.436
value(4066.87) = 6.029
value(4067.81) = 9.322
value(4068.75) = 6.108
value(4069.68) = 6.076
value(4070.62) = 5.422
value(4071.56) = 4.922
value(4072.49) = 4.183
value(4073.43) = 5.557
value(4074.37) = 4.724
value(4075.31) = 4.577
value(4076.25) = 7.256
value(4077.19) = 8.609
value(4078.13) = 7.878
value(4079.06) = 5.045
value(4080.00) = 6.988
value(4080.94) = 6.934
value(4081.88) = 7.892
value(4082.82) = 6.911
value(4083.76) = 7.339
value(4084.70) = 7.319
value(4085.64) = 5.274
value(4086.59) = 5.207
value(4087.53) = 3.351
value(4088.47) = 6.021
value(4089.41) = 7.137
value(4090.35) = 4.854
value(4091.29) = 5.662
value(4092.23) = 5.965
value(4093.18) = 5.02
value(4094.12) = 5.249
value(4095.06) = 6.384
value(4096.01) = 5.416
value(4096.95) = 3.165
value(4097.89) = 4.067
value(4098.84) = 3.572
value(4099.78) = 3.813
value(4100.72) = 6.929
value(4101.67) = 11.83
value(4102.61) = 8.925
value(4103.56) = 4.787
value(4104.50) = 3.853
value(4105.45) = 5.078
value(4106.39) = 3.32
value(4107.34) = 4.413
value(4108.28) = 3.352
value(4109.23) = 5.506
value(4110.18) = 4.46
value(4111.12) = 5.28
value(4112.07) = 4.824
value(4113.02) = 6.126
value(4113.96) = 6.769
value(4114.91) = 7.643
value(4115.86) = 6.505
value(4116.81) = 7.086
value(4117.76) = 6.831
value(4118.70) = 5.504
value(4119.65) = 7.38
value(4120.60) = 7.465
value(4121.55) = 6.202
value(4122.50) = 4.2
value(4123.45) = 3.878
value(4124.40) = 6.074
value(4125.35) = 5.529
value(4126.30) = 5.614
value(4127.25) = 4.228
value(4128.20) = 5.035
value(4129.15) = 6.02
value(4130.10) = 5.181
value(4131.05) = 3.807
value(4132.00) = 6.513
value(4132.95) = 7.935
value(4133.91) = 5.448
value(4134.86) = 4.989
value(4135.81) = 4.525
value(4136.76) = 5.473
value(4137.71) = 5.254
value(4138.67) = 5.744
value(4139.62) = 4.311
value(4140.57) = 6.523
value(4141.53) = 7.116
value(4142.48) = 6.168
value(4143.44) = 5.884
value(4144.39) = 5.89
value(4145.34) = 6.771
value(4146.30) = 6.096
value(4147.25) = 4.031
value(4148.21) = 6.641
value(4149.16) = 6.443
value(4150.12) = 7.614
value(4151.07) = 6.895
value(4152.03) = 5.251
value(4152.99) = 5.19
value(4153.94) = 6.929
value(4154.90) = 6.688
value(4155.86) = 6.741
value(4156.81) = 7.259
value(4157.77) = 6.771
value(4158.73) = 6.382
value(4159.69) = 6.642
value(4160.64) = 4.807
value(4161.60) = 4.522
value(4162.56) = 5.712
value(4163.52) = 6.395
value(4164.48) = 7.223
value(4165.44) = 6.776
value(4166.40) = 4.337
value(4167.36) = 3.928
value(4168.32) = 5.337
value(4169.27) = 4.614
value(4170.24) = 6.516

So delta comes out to 0.44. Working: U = 9.30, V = 5.9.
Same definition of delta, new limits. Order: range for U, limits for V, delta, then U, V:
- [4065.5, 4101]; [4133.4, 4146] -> 0.32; 8.61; 6.8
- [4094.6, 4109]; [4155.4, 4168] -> 0.34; 9.23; 7.1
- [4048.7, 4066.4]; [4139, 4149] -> 0.23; 7.71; 6.8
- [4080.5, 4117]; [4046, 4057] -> 0.31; 9.55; 7.7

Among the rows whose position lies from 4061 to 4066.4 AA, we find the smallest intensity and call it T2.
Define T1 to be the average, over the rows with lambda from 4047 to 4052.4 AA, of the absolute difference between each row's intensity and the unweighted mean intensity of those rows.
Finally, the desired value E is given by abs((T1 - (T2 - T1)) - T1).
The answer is 4.9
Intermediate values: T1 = 0.5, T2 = 5.436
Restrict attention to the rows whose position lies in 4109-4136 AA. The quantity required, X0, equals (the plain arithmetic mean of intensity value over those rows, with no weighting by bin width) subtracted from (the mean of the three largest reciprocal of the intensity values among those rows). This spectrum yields -5.49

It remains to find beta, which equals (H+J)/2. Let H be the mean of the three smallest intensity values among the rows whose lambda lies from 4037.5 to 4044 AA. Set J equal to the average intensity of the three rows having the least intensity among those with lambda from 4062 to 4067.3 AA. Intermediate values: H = 4.30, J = 6.1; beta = 5.2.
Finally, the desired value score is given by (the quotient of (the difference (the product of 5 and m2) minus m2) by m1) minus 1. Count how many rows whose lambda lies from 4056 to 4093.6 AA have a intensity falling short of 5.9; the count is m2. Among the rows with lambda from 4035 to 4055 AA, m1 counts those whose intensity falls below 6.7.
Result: 3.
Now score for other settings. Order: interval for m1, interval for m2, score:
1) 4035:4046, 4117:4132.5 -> 2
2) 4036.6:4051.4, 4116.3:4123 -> 0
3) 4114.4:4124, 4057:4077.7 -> 7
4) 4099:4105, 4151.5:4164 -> 6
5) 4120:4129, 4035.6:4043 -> 2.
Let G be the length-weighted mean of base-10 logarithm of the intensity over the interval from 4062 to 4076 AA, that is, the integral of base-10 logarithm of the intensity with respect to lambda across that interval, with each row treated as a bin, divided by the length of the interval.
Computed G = 0.769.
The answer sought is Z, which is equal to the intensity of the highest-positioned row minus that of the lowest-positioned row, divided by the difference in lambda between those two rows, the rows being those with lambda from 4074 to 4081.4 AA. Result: 0.34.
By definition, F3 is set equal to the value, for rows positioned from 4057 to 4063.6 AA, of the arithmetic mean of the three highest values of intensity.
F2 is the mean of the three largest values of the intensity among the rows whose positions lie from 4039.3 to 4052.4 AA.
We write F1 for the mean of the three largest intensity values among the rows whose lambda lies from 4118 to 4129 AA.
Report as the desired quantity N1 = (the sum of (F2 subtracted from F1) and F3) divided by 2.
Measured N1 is 3.2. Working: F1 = 7.02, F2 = 7.27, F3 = 6.7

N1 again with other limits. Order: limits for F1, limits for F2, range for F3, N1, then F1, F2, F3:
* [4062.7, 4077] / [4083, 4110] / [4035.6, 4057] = 3.2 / 7.97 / 9.36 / 7.7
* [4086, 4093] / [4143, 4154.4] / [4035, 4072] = 3.8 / 6.37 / 7.15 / 8.3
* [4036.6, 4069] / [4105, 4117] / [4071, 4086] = 4.6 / 8.33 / 7.17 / 8.1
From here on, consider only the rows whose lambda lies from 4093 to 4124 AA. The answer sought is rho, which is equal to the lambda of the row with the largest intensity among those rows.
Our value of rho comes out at 4101.67 AA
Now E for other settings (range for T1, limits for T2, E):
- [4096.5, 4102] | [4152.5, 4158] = 2.6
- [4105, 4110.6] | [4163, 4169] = 3.2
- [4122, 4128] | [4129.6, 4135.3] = 3.0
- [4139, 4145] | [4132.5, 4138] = 3.9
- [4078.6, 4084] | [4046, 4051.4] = 4.8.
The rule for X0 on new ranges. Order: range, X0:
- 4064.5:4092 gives -5.93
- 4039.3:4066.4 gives -5.95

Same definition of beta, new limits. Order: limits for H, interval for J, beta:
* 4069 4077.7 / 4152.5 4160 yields 5.3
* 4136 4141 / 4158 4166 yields 5.0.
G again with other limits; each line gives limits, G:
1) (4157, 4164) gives 0.769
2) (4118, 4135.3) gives 0.741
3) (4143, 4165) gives 0.788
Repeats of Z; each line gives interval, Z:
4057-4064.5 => 0.20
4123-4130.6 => 0.20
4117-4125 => -0.11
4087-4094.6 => 0.29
